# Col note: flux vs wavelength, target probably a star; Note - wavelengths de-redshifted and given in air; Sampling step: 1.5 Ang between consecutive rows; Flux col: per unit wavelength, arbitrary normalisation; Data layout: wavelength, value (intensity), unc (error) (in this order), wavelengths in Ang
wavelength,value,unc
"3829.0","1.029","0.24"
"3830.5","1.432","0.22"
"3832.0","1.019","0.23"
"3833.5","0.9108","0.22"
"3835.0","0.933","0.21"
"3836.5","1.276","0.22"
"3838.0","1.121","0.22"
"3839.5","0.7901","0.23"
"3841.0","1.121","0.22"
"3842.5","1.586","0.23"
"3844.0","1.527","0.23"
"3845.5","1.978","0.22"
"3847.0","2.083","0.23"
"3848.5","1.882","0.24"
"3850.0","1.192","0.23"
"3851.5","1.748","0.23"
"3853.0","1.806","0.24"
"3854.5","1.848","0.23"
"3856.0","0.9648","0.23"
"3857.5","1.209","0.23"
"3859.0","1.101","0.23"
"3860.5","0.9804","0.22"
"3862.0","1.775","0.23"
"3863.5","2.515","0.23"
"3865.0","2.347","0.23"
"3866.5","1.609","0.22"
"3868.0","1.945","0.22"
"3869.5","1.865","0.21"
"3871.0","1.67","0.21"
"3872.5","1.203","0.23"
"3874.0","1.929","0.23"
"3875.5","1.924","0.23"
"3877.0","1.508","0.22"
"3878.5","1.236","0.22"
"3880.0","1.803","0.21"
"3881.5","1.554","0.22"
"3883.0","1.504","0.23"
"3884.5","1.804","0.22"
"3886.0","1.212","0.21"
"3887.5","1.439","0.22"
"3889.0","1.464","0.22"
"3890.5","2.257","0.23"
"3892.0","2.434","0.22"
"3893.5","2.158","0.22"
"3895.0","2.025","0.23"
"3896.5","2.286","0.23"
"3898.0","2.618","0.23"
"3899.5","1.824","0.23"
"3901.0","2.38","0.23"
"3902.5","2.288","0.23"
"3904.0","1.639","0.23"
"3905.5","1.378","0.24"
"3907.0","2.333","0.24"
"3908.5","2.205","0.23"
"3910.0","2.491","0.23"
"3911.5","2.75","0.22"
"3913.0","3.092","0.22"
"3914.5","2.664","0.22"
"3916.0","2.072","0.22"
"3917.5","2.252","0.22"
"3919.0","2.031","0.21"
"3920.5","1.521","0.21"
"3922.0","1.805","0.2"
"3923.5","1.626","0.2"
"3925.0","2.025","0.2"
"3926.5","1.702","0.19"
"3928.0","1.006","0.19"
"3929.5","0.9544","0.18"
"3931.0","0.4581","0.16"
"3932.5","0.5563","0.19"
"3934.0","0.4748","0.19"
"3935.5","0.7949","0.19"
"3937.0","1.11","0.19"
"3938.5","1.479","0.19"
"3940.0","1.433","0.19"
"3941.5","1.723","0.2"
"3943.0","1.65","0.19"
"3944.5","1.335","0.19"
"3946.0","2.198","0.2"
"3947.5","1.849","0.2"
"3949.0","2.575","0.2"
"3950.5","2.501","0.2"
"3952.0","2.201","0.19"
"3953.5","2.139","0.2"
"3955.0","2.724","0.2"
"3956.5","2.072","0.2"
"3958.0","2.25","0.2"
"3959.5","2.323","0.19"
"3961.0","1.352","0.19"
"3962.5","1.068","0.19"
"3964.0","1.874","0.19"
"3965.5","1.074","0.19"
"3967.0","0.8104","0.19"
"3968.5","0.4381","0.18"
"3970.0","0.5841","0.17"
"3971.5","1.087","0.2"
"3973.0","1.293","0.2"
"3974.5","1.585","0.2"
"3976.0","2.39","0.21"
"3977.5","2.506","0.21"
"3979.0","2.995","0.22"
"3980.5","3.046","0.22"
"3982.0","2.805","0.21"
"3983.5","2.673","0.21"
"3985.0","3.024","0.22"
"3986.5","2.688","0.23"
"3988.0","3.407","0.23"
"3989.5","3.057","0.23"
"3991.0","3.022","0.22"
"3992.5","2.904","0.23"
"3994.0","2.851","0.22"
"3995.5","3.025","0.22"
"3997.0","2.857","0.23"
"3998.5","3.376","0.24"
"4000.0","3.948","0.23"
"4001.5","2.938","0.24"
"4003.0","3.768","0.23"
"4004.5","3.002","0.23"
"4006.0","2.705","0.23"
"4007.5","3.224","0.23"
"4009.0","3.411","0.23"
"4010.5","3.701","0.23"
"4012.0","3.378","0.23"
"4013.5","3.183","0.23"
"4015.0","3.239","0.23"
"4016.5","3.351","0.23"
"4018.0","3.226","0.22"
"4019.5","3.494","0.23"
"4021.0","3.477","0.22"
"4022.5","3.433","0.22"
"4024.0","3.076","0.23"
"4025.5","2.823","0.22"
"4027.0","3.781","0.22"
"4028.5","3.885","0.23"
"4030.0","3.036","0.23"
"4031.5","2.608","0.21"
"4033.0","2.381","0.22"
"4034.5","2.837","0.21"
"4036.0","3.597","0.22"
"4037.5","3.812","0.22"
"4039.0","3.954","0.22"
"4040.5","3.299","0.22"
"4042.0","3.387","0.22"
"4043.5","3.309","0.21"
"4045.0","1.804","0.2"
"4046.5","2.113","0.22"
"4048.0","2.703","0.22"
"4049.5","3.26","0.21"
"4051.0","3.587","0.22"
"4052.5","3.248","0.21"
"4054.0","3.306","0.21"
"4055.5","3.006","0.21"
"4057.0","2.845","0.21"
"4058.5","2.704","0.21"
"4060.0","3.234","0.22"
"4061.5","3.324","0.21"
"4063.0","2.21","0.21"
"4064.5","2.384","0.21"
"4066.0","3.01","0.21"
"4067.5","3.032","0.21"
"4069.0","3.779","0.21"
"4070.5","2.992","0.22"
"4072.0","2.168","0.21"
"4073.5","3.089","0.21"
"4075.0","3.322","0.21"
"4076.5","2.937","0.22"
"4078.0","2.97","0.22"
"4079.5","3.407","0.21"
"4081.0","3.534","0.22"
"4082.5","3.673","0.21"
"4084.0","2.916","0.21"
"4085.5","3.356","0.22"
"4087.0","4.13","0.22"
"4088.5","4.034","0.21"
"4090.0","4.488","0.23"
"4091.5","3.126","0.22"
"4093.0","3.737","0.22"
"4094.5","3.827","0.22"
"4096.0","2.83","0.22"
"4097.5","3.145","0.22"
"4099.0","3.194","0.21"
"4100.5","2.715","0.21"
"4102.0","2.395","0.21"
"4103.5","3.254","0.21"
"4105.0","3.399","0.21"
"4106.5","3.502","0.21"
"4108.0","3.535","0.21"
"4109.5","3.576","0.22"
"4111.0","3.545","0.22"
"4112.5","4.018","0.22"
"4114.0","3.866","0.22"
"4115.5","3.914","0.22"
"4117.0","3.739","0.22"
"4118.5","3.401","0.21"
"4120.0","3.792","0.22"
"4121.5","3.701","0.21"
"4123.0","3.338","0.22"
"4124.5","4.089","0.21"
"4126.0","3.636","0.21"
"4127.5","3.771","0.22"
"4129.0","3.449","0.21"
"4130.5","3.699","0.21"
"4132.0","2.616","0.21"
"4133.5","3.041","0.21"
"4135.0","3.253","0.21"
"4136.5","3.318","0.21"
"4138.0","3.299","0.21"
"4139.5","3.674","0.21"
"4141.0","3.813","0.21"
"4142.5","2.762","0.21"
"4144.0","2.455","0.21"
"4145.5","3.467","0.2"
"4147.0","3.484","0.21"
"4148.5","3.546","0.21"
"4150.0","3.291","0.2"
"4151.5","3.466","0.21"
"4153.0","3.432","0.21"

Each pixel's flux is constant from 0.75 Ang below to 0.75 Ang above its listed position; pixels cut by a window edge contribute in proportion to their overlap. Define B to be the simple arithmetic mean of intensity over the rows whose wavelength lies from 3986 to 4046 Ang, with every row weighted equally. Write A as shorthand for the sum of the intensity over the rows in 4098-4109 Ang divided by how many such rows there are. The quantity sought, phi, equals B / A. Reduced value 1.02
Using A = 3.14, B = 3.21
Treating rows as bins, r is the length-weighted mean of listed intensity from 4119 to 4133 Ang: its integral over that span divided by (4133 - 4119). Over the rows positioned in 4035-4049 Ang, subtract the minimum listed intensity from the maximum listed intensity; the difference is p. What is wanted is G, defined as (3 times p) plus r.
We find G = 10.0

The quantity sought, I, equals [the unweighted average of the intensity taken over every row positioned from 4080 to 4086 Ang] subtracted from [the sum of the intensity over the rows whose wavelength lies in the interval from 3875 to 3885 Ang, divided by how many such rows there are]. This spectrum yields -1.8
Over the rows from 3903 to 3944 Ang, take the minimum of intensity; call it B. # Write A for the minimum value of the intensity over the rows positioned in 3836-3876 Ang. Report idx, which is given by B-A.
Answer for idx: -0.3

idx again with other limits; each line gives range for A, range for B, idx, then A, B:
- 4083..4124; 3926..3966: -1.9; 2.395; 0.4581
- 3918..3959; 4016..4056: 1.3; 0.4581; 1.804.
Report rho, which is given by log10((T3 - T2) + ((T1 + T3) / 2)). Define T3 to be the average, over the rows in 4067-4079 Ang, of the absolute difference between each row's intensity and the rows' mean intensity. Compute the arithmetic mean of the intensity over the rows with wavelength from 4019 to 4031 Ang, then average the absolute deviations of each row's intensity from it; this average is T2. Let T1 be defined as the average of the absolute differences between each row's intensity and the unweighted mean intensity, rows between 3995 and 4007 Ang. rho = -0.53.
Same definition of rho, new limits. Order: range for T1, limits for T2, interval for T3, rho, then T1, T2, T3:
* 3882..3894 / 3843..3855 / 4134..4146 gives -0.32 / 0.38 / 0.20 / 0.32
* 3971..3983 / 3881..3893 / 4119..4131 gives -0.64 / 0.67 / 0.34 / 0.16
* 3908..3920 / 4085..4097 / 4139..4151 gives -0.61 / 0.30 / 0.44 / 0.36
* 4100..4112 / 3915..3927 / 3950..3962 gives -0.47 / 0.34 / 0.22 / 0.26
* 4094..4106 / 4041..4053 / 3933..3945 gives -0.85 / 0.34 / 0.54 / 0.34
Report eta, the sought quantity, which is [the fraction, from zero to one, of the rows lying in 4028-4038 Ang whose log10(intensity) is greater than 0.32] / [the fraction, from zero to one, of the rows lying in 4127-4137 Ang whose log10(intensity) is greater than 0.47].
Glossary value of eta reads 1.17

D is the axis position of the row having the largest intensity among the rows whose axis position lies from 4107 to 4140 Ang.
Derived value 4124.5 Ang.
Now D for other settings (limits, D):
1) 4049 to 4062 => 4051.0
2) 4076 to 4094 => 4090.0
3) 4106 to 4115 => 4112.5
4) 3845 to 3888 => 3863.5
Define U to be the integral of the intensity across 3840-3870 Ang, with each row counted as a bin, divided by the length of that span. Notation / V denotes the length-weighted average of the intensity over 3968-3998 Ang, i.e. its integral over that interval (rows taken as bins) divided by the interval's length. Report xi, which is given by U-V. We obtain -0.79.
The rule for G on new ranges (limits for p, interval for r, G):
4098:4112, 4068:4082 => 6.7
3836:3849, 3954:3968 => 5.6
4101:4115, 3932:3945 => 6.1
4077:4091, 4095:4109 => 7.8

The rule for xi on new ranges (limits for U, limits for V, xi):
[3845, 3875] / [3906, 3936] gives -0.06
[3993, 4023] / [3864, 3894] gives 1.53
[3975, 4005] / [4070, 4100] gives -0.34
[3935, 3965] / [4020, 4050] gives -1.30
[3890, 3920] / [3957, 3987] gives 0.36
